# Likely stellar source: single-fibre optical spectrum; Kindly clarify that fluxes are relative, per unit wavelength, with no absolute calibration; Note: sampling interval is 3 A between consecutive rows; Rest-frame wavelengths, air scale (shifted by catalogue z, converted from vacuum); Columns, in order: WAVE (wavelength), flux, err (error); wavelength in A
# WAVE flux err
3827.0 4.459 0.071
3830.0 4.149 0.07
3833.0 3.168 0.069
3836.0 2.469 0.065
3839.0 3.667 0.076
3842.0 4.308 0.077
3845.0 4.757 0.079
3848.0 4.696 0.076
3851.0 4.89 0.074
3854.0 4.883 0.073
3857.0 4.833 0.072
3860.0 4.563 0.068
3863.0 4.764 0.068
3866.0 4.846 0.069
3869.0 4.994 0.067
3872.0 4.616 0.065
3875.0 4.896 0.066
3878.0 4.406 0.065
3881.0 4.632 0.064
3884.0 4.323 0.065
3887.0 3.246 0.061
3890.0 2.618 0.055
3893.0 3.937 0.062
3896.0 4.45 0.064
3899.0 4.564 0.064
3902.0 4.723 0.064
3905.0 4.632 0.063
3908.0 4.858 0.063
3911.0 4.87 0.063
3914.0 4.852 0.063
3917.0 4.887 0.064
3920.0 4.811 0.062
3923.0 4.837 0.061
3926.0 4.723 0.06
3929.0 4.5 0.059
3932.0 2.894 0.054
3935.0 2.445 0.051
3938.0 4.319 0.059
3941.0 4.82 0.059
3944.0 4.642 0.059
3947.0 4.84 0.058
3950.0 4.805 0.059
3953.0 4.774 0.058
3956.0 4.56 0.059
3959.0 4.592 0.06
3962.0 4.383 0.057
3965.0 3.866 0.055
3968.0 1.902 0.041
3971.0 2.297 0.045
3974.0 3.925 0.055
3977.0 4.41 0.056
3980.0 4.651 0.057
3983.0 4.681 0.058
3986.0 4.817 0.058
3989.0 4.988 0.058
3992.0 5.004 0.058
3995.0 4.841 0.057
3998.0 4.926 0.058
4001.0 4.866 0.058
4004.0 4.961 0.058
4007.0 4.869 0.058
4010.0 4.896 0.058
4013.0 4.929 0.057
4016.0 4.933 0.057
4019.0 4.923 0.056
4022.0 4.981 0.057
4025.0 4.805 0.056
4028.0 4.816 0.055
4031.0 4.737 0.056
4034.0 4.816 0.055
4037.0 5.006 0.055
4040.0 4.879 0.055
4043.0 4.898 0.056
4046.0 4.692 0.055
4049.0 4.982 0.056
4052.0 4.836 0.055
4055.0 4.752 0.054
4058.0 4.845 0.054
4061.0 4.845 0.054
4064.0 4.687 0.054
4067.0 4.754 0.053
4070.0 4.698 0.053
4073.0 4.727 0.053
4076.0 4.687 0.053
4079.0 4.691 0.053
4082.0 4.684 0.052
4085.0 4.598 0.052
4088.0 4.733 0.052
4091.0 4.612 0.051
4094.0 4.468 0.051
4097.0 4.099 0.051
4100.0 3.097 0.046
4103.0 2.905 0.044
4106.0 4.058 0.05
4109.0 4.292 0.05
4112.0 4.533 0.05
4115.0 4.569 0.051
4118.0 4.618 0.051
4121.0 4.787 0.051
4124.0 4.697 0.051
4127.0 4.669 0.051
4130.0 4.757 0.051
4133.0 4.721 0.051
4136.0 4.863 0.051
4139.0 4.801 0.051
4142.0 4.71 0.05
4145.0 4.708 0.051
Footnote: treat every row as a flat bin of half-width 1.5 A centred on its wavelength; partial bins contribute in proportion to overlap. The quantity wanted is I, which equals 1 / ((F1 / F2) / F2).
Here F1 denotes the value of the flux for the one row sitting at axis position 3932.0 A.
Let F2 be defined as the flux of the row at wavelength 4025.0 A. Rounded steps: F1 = 2.894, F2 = 4.805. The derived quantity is 7.98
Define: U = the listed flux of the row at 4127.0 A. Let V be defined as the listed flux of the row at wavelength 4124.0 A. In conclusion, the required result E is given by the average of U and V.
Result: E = 4.7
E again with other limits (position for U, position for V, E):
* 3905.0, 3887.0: 3.9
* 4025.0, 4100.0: 4.0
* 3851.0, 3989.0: 4.9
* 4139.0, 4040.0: 4.8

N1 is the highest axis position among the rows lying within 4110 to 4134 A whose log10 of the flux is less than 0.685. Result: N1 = 4133.0 A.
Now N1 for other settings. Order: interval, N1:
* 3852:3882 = 3881.0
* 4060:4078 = 4076.0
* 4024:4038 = 4034.0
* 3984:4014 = 3995.0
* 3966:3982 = 3980.0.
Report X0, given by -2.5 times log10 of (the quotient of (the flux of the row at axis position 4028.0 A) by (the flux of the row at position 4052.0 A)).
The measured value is 0.004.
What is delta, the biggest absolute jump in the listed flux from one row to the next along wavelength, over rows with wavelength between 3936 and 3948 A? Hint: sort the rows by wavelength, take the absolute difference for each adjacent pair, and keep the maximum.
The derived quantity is 0.50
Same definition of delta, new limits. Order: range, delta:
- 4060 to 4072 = 0.16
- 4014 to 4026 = 0.18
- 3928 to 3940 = 1.87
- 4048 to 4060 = 0.15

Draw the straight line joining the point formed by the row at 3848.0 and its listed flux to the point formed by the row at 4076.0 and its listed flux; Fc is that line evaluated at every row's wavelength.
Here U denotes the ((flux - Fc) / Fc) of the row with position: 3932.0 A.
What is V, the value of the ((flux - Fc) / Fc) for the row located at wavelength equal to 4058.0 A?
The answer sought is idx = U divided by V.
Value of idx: -11.4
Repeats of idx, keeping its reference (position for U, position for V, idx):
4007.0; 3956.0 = -1.4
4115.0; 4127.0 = 7.3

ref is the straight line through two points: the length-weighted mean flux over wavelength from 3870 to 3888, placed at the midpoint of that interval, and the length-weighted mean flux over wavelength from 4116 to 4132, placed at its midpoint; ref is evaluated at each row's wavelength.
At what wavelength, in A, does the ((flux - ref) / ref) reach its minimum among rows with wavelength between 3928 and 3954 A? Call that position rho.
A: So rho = 3935.0 A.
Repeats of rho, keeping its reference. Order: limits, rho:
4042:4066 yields 4064.0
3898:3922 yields 3899.0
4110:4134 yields 4112.0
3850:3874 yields 3860.0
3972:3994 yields 3974.0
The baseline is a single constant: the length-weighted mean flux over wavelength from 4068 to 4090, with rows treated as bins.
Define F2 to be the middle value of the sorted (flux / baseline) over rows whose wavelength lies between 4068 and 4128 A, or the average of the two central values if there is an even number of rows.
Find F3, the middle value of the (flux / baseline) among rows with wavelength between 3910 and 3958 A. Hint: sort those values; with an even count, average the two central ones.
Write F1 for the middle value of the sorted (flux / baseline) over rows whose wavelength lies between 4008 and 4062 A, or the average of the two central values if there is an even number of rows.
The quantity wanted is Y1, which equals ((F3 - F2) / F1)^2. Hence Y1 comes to 0.0013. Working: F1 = 1.037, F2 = 0.98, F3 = 1.02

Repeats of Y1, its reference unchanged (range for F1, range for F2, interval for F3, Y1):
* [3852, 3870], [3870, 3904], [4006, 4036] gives 0.0080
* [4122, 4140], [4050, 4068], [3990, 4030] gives 0.0007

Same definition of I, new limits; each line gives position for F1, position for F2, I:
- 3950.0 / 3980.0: 4.50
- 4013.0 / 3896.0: 4.02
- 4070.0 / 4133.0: 4.74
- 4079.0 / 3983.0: 4.67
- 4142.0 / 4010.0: 5.09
